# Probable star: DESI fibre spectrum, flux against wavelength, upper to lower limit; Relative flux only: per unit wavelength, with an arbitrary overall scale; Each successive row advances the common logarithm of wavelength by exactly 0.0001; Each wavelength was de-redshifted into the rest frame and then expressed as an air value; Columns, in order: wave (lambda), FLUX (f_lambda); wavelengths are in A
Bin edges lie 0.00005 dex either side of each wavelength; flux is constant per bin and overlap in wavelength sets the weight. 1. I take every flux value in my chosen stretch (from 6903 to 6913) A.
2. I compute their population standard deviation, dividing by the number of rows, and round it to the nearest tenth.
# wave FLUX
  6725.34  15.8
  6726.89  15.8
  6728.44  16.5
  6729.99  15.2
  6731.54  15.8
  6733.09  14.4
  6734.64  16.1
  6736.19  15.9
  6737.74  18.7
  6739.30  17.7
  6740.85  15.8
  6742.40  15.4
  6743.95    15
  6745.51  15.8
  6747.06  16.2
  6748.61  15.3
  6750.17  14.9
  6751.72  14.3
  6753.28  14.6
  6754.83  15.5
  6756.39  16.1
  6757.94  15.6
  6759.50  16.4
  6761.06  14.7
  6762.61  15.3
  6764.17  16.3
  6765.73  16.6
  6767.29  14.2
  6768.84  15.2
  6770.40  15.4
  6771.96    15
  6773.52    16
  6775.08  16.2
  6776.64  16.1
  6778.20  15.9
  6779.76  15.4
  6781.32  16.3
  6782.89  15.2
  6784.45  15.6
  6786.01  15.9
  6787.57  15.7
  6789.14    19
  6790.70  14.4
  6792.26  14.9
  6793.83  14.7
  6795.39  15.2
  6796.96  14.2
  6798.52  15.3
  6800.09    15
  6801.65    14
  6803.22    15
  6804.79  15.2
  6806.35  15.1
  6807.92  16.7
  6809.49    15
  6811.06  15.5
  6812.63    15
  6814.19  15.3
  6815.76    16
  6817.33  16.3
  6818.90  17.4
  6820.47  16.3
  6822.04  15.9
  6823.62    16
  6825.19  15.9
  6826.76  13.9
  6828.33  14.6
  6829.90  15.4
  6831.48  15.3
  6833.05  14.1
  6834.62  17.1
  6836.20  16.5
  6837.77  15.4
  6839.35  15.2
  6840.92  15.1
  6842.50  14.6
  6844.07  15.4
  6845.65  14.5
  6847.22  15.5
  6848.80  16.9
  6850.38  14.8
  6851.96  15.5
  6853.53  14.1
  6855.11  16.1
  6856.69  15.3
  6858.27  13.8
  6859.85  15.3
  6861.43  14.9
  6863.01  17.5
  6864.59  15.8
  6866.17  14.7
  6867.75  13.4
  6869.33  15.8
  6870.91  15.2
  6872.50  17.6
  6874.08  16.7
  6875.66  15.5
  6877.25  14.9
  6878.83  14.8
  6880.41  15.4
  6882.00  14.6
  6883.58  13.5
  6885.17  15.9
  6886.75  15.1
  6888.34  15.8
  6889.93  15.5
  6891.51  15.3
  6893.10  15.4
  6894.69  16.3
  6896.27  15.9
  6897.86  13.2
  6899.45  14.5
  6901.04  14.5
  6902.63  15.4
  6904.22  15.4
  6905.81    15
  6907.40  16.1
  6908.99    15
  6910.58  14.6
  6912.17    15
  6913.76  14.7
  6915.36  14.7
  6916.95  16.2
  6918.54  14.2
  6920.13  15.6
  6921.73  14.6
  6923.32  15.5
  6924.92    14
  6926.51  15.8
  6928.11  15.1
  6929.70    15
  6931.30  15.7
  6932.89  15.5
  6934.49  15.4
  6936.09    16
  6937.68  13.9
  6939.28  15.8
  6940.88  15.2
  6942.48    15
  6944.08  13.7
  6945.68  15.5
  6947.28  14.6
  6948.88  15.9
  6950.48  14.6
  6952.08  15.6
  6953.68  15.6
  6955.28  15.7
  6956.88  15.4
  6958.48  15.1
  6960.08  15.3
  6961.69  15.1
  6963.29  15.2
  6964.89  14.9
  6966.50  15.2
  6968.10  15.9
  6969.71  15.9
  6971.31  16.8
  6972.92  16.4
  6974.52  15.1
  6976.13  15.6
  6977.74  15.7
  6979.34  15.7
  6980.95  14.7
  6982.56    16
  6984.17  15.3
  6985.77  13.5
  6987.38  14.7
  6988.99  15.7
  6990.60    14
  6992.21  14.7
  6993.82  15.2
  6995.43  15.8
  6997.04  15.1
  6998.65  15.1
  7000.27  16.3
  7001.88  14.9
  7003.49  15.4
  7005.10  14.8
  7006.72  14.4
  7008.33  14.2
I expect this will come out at 0.5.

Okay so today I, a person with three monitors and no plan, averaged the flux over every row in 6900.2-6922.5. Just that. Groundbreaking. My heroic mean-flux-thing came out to 15.1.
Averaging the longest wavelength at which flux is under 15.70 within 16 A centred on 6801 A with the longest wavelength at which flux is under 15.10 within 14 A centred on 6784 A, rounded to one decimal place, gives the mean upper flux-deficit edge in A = 6798.5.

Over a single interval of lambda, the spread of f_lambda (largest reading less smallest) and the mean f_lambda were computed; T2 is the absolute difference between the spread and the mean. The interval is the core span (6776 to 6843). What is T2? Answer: 10.4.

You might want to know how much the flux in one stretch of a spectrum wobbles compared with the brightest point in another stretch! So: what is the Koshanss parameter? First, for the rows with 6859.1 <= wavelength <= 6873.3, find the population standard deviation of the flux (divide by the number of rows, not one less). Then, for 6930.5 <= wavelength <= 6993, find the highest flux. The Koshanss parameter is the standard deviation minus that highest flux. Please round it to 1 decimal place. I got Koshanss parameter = -15.5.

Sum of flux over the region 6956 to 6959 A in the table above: 30.5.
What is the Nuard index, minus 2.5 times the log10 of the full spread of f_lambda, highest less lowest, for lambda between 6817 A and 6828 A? -1.4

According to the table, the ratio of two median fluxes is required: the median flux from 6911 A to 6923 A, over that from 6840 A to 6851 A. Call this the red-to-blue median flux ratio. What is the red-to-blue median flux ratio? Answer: 0.97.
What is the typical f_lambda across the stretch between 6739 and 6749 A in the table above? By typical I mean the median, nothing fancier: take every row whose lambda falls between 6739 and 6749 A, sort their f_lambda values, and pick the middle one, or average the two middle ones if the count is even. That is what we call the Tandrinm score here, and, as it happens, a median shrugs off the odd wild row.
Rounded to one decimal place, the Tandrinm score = 15.8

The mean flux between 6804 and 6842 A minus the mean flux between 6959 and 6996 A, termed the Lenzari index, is 0.27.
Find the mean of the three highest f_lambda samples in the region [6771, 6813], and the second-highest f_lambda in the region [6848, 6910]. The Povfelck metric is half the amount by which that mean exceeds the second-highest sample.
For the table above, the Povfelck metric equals -0.1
